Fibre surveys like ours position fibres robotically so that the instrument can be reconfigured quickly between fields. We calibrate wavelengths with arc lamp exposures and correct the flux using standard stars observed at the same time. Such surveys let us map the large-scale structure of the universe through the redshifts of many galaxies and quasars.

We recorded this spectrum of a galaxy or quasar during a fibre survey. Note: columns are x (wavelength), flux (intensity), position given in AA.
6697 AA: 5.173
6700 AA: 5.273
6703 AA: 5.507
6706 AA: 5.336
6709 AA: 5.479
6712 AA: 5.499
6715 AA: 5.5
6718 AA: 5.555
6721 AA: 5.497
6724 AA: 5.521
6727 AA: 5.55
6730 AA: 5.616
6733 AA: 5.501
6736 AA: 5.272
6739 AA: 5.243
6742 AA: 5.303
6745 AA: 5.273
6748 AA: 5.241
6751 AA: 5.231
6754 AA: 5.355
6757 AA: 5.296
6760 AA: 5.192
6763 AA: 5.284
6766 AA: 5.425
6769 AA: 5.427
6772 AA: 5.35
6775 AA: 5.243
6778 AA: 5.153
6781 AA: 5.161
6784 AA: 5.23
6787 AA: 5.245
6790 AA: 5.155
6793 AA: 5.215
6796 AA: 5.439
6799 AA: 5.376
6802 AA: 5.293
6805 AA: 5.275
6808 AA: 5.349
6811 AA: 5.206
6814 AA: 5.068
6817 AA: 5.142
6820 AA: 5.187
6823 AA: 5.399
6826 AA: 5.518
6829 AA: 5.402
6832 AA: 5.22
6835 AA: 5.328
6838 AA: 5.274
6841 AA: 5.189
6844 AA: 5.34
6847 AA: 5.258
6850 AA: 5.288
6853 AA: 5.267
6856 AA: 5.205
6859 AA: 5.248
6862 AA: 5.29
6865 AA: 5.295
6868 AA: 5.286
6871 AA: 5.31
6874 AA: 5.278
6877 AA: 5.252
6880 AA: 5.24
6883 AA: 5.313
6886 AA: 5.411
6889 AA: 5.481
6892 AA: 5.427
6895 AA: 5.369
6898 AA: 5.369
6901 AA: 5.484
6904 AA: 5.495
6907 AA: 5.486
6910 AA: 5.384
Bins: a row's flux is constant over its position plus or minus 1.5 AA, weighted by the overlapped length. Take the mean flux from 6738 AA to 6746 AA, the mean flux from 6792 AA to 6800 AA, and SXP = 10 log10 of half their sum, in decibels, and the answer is 7.25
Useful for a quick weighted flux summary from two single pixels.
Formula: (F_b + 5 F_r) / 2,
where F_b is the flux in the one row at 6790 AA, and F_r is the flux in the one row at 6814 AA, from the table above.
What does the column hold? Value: 15.2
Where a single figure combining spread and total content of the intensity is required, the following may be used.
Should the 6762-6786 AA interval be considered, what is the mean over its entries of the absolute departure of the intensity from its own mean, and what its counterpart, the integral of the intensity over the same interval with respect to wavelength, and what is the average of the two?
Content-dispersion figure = 63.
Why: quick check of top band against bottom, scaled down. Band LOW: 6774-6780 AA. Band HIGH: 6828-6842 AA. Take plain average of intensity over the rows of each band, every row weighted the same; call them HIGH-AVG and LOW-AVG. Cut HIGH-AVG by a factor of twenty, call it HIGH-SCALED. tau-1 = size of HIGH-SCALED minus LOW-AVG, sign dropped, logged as 4.93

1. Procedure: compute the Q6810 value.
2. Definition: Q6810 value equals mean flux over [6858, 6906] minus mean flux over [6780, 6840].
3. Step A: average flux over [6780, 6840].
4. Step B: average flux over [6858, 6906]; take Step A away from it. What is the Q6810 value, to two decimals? 0.07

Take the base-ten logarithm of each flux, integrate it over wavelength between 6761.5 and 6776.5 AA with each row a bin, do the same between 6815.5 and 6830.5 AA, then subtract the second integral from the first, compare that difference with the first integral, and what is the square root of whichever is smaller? 0.15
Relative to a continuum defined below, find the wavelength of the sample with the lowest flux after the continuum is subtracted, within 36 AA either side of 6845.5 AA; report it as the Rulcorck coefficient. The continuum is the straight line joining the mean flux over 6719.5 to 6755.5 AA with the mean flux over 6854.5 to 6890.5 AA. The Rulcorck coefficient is 6814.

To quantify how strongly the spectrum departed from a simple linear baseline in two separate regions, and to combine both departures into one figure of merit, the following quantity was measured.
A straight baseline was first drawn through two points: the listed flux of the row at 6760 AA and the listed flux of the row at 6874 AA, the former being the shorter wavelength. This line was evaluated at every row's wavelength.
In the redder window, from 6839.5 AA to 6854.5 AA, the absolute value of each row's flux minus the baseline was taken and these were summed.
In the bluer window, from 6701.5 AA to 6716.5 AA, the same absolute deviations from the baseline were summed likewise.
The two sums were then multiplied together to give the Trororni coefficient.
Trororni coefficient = 0.28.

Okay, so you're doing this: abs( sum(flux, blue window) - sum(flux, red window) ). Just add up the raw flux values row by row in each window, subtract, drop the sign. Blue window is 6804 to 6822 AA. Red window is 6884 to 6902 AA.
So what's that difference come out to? 1.3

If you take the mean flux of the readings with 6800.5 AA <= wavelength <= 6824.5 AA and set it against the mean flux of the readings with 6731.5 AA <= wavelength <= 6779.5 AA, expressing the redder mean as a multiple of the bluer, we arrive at 0.99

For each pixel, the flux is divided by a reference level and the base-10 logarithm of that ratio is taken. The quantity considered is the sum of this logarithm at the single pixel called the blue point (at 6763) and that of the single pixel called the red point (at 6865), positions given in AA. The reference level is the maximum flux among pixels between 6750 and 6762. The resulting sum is -0.011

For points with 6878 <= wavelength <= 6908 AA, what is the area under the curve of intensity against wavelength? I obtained 162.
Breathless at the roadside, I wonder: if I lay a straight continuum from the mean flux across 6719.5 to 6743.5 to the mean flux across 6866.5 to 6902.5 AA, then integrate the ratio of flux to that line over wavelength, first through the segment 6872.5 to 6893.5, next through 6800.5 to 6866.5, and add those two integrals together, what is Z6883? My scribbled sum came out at 86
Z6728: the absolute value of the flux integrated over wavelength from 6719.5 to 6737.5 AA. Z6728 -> 98.9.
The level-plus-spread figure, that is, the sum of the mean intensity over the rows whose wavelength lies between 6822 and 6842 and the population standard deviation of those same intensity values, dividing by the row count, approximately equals 5.44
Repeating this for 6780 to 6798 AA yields 5.34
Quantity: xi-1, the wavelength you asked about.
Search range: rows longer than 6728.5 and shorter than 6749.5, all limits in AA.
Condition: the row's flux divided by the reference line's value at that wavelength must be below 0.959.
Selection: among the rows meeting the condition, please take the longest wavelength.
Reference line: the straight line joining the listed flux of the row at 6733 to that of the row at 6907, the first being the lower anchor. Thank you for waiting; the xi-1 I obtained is 6748 AA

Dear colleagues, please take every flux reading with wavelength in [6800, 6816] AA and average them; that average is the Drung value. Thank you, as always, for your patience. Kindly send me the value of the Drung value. 5.24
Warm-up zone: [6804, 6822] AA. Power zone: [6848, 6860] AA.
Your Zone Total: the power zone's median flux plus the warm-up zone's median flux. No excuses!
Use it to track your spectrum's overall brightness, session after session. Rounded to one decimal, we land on 10.5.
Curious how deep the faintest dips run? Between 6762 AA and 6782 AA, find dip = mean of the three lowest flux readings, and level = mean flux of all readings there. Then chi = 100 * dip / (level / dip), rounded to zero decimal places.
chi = 508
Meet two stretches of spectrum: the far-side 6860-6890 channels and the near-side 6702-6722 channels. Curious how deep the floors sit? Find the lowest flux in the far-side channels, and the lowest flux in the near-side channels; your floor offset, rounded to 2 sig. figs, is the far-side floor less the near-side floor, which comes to -0.096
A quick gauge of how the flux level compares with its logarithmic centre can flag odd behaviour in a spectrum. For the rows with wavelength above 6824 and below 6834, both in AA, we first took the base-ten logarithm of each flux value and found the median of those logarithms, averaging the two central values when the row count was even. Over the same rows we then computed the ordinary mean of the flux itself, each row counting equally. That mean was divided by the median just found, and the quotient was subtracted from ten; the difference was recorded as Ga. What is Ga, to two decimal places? 2.66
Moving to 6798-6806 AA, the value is 2.66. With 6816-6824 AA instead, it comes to 2.67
